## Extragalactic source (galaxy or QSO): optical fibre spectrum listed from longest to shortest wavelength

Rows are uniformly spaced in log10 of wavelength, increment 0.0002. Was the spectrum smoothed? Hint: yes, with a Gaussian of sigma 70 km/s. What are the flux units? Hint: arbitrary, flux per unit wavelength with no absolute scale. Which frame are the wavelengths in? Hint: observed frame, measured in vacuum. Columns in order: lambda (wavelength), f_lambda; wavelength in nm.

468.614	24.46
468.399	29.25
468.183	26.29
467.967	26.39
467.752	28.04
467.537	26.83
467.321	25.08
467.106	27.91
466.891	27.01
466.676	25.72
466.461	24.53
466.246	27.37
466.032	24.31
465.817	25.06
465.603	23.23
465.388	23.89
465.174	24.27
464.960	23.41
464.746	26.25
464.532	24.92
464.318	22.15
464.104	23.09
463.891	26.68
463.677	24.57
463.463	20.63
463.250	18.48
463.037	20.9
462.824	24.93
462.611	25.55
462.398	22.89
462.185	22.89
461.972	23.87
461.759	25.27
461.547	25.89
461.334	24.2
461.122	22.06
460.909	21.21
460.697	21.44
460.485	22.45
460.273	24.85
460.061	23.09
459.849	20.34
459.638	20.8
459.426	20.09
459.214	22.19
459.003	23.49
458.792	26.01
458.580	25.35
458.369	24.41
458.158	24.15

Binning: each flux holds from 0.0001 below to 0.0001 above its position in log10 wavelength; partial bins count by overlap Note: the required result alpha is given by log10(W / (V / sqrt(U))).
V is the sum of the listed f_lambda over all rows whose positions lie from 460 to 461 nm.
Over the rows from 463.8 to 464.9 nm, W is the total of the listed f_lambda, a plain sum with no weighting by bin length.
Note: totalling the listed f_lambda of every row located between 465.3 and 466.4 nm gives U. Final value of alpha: 1.08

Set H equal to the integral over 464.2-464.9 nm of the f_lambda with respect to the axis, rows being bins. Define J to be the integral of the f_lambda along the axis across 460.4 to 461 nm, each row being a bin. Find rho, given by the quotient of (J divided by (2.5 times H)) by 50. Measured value 0.0061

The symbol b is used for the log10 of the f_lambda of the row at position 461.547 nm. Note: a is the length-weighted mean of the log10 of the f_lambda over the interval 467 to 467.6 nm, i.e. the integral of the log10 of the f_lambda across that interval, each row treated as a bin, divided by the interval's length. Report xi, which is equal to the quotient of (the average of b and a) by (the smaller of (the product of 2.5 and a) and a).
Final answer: 1.00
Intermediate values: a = 1.423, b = 1.41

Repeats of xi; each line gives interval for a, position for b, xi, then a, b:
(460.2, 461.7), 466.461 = 1.01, 1.364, 1.39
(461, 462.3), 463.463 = 0.98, 1.378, 1.31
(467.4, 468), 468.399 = 1.01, 1.433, 1.47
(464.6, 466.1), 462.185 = 0.99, 1.386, 1.36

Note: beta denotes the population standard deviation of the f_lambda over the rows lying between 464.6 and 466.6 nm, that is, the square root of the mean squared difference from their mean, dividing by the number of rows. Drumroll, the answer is 1.3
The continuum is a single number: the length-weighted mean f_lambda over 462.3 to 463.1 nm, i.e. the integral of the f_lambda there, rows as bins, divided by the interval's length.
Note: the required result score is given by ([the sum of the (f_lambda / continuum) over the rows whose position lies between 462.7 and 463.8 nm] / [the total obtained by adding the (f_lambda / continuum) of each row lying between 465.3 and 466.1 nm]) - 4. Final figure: -2.87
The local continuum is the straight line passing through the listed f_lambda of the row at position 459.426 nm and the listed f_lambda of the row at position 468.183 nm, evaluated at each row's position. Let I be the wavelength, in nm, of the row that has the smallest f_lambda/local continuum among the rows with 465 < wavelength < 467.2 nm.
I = 465.603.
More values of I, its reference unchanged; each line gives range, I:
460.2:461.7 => 460.909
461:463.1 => 463.037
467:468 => 467.321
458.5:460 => 459.849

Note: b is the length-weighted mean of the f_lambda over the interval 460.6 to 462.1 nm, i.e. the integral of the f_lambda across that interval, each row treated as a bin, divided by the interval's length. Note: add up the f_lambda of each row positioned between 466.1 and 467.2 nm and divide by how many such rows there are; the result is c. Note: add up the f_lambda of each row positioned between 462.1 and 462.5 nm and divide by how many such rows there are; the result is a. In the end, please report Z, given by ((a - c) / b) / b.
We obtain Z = -0.007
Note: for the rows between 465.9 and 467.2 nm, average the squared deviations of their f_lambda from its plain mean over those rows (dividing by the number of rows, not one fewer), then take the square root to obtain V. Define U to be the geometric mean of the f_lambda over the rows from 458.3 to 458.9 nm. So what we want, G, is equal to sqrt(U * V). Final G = 5.9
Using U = 25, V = 1.39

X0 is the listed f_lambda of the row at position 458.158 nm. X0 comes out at 24.15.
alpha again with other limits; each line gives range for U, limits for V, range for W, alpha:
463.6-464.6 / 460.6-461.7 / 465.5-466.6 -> 1.08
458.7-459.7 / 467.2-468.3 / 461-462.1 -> 0.99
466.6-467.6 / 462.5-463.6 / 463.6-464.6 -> 1.10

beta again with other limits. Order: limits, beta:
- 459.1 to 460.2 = 1.2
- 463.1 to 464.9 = 2.6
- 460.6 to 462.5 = 1.5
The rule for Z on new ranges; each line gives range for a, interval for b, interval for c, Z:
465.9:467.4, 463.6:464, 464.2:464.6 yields 0.004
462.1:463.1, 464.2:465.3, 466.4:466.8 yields -0.003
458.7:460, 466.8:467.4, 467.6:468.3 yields -0.007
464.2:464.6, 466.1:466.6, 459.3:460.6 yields 0.002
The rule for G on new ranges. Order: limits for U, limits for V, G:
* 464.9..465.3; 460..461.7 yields 6.1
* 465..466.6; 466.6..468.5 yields 5.5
